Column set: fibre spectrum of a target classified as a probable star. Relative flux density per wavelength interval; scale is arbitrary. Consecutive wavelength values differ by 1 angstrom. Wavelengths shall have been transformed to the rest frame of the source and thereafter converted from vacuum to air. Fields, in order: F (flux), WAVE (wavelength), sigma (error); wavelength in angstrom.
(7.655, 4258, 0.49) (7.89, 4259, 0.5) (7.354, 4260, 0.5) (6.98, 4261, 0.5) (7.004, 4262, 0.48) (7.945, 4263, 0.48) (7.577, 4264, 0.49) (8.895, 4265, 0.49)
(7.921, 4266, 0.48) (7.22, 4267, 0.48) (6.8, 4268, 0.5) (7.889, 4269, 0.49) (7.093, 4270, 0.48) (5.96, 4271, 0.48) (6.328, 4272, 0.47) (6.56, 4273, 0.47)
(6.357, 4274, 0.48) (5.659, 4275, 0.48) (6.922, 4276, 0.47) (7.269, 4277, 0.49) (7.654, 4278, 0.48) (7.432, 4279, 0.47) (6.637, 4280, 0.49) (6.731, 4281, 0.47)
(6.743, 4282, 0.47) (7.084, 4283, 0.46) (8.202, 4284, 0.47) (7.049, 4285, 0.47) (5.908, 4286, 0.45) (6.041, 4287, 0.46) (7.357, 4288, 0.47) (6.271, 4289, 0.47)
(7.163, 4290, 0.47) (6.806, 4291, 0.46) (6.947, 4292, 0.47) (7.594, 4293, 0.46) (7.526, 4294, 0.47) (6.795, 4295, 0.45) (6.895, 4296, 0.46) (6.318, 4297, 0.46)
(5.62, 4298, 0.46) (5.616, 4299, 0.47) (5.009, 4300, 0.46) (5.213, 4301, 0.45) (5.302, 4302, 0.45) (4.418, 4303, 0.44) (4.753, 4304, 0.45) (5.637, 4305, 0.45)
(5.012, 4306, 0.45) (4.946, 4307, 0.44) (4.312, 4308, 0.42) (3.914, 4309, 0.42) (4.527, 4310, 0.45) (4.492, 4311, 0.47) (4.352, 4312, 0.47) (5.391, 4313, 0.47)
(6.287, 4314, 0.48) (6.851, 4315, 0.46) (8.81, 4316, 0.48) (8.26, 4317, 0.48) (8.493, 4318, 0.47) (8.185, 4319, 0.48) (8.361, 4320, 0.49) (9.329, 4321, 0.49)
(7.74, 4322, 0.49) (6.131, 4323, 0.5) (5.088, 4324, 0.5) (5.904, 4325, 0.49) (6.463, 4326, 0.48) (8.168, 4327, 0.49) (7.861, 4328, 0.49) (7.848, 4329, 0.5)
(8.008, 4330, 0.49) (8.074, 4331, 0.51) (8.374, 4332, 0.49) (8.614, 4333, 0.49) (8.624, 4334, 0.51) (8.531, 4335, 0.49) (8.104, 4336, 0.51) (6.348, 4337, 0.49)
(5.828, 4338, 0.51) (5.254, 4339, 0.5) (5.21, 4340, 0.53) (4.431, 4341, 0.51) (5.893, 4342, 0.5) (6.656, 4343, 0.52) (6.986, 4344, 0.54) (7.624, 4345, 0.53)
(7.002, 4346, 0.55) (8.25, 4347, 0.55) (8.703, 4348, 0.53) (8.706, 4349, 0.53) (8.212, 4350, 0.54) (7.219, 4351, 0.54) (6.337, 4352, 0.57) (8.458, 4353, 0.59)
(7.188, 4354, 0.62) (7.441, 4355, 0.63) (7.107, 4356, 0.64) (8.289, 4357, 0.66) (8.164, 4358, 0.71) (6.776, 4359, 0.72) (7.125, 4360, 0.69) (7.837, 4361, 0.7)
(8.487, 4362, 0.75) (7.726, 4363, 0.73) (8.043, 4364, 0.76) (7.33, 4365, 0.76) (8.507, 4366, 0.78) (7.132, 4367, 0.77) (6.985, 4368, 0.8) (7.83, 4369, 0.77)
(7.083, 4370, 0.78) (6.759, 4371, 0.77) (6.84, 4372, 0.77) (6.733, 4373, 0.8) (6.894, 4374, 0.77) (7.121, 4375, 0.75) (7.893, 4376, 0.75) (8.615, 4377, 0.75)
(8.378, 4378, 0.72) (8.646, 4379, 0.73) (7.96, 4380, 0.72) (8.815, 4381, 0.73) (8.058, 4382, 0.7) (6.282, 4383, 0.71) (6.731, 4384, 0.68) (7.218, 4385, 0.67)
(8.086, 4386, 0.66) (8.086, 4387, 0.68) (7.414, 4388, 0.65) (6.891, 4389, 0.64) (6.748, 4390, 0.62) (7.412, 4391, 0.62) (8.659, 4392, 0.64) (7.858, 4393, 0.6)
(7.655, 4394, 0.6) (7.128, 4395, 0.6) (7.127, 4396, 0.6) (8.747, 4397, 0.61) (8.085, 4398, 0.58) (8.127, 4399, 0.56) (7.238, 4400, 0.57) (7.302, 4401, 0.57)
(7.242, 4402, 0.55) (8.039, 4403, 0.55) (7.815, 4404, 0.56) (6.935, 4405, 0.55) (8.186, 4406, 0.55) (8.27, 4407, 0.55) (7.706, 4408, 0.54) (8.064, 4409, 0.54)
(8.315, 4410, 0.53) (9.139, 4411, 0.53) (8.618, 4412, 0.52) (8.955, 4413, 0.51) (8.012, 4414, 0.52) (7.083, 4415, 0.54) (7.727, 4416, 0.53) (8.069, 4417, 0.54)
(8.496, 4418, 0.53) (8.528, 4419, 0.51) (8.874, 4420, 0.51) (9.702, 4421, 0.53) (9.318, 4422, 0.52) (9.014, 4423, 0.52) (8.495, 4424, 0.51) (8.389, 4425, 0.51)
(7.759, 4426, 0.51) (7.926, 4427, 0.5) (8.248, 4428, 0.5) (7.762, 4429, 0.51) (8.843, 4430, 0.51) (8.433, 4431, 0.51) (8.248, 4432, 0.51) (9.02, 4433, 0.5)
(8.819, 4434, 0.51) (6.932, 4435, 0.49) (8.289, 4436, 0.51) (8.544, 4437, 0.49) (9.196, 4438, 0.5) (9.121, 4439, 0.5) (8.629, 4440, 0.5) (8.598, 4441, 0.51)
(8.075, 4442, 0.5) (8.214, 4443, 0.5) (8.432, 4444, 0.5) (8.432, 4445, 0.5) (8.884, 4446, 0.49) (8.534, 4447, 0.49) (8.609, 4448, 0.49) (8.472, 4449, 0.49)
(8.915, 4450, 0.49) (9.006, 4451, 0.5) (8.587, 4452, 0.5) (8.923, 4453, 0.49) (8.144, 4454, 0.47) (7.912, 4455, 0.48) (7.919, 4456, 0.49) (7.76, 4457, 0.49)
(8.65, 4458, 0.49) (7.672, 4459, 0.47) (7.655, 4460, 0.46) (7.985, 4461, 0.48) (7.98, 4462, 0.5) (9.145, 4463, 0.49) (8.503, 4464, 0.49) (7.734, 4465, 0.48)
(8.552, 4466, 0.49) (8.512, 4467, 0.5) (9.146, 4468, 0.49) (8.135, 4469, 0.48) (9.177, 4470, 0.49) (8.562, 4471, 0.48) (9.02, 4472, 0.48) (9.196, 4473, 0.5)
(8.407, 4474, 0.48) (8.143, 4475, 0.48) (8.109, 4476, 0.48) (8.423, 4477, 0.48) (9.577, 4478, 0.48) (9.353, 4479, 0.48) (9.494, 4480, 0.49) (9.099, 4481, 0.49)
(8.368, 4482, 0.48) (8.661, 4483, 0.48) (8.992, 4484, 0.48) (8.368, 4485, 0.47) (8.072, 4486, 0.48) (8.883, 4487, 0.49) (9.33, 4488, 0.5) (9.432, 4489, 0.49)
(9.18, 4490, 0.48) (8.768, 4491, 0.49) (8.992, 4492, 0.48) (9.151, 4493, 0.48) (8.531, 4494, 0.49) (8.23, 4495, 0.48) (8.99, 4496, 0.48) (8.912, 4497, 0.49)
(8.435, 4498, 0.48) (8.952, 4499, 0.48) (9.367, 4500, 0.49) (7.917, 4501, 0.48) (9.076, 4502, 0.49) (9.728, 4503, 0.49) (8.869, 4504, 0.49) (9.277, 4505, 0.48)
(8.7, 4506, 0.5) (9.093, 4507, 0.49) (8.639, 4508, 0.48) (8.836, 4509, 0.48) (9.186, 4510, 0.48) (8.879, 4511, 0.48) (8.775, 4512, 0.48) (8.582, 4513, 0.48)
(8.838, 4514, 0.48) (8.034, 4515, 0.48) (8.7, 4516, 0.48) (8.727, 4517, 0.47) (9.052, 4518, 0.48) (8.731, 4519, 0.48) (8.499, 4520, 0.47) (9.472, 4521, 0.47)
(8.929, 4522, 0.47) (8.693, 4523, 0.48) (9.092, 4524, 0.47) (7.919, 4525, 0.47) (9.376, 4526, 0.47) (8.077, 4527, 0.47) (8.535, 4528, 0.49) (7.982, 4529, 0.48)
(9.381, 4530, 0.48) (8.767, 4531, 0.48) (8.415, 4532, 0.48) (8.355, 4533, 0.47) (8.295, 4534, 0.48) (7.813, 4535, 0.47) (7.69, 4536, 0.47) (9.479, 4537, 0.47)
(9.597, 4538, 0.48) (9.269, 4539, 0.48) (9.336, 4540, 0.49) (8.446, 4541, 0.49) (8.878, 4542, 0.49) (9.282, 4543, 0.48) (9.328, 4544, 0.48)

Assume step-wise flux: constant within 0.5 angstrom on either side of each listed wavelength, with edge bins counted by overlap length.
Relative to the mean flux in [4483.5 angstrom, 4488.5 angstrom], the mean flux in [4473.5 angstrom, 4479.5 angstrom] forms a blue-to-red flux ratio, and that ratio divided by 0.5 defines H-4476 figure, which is 1.99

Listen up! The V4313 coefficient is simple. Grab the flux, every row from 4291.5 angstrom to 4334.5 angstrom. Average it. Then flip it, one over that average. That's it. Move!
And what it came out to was 0.152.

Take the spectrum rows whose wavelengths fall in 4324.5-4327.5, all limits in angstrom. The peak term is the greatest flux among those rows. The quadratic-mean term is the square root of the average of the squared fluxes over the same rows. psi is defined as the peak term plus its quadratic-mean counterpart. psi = 15.1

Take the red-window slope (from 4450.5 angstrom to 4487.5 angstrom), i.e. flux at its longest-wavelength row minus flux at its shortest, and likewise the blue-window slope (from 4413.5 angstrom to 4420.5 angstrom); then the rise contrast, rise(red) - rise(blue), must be -1.0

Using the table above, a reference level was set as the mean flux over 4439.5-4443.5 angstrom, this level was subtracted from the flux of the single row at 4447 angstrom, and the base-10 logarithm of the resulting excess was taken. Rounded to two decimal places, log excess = -0.81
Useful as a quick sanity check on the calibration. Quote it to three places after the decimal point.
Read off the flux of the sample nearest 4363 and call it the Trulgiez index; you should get 7.726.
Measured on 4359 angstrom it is 6.776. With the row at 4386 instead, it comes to 8.086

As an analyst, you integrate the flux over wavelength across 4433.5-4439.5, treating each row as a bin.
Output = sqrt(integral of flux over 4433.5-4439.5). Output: 7.1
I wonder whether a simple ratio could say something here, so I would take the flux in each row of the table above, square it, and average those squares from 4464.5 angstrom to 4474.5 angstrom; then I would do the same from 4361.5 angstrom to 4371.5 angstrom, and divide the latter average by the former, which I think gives 0.77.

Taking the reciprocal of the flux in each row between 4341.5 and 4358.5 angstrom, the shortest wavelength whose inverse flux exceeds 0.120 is 4342 angstrom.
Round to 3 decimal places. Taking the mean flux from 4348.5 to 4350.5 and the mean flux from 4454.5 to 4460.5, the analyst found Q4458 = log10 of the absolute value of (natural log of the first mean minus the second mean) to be 0.763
